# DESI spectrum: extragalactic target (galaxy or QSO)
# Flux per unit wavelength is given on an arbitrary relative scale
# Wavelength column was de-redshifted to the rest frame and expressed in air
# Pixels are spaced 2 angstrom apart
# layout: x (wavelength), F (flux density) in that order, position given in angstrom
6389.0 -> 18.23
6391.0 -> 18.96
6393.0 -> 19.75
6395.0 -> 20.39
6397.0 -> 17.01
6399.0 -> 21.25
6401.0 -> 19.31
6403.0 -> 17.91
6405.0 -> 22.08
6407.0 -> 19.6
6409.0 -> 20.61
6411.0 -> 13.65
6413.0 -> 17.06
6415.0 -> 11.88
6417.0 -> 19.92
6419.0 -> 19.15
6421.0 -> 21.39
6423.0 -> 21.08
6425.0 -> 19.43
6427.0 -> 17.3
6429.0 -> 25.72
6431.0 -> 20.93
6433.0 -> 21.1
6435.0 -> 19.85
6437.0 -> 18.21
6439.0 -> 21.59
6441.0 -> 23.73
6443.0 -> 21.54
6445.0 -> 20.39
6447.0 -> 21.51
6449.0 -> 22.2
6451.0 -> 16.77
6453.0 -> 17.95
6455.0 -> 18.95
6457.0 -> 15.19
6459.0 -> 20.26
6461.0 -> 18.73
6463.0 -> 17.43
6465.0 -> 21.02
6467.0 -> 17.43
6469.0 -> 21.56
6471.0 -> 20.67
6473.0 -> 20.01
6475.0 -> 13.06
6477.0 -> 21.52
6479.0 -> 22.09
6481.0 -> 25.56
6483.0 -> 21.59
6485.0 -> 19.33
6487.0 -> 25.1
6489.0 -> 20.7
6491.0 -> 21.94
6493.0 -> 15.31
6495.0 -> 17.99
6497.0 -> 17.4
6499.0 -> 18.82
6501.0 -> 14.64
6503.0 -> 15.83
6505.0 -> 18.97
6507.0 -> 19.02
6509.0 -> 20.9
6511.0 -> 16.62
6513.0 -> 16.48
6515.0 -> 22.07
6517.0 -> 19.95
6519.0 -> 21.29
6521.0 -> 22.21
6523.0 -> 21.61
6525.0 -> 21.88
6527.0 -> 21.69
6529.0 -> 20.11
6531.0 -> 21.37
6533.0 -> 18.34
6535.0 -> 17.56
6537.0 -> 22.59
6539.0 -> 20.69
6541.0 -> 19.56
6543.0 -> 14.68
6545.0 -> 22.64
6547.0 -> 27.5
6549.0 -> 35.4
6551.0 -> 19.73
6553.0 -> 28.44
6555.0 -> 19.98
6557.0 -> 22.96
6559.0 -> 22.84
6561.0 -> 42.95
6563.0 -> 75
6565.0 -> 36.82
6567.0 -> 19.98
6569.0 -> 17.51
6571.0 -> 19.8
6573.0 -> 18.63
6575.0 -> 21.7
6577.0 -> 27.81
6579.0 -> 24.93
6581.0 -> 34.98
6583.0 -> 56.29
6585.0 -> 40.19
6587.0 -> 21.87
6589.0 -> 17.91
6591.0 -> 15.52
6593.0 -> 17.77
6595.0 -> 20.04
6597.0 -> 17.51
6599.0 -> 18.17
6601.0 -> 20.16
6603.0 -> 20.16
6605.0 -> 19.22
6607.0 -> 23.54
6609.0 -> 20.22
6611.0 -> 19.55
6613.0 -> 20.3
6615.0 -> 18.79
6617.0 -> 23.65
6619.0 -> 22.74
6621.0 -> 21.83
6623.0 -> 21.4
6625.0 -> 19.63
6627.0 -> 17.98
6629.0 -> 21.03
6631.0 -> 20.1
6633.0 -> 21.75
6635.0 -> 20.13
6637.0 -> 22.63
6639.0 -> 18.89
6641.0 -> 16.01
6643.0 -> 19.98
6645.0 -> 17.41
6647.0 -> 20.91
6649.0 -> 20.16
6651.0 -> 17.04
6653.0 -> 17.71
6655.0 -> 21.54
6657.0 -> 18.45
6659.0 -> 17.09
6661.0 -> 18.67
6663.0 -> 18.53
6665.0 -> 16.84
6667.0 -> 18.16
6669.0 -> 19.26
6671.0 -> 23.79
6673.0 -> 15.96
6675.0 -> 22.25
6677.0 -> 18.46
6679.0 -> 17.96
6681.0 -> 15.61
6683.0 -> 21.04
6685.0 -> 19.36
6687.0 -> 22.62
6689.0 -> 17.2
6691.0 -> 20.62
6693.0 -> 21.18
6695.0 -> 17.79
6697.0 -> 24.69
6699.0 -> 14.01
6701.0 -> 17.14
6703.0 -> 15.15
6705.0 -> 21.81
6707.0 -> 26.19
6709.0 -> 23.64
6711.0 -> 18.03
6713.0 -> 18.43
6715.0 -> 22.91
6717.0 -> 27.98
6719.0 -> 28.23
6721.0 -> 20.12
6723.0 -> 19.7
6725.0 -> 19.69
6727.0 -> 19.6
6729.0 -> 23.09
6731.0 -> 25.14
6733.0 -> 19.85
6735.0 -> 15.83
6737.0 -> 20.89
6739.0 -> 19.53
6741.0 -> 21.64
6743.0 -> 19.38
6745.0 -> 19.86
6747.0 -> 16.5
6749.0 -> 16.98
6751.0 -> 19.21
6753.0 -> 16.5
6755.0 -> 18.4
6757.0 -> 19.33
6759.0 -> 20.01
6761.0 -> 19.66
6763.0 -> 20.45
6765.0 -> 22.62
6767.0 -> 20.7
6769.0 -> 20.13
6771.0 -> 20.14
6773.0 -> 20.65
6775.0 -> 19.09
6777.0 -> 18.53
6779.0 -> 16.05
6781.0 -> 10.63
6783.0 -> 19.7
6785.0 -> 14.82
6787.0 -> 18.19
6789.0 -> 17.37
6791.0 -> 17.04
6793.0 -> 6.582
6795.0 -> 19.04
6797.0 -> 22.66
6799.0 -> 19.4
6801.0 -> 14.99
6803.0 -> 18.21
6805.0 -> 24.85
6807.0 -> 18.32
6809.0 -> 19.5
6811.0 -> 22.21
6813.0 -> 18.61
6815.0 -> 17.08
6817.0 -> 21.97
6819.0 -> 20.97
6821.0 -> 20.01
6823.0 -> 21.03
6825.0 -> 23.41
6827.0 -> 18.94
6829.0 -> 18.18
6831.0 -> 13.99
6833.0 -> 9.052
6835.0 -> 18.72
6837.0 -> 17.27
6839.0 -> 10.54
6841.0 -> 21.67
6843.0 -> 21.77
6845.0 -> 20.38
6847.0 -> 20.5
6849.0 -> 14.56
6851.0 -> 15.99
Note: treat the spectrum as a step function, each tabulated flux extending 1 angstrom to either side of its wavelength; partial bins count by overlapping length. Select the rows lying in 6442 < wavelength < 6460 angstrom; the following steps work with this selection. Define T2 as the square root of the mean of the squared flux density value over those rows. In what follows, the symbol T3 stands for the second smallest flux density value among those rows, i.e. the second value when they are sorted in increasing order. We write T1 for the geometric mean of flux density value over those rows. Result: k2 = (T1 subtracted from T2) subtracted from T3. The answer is 17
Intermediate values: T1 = 19.3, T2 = 19.5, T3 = 16.77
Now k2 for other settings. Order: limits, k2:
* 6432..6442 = 20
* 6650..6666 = 17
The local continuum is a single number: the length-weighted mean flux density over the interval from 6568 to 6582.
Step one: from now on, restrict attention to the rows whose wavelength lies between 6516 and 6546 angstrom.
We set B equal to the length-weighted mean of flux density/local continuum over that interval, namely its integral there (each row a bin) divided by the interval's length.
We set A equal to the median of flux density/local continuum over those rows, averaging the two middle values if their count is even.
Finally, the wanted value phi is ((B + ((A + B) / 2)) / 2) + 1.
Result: 1.873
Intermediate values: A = 0.901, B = 0.86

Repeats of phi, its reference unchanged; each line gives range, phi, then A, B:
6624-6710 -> 1.821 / 0.815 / 0.82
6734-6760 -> 1.801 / 0.818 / 0.79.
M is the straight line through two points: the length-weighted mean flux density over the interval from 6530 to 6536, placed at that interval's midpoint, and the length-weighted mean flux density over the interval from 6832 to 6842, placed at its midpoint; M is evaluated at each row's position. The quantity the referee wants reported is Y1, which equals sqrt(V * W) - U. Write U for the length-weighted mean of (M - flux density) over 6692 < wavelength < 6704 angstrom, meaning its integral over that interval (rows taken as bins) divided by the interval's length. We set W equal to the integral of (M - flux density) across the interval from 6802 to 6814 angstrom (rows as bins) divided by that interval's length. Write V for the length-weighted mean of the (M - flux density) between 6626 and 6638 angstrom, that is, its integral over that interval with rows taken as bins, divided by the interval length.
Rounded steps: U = -1.2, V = -2.7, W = -4.5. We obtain 4.7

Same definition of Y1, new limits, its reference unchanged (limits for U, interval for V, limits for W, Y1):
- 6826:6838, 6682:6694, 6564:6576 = 3.9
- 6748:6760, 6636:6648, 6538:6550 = 4.6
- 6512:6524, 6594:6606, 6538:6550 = 3.4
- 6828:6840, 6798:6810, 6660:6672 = 1.5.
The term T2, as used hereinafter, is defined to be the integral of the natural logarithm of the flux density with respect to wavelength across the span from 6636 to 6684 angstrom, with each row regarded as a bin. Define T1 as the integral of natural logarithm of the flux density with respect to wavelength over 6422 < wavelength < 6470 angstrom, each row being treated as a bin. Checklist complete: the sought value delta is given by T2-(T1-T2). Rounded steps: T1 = 143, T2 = 141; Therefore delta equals 138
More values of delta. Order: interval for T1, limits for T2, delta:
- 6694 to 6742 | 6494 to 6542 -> 139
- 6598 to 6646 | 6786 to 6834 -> 132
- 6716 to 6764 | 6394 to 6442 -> 140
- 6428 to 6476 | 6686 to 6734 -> 148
